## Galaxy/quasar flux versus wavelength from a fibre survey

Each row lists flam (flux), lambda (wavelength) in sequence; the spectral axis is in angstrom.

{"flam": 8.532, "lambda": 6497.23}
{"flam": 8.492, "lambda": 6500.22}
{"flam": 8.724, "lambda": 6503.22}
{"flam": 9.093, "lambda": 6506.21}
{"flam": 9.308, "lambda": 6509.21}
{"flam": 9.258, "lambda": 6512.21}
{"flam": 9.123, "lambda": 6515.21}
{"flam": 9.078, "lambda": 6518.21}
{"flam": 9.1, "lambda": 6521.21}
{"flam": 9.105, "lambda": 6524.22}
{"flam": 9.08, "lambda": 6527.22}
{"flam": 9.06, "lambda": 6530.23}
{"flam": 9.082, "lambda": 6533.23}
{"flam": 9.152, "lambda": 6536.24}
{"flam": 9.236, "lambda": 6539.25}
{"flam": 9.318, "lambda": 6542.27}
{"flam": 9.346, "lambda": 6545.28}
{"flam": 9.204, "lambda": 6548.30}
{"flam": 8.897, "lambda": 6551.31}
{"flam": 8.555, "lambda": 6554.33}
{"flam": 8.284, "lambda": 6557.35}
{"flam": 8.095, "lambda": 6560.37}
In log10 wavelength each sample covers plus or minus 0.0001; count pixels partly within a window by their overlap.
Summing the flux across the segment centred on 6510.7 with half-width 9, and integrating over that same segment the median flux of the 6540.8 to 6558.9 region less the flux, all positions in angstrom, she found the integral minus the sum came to -55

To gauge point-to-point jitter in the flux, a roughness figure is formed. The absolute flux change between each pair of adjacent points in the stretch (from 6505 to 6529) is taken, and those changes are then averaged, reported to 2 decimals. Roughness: 0.07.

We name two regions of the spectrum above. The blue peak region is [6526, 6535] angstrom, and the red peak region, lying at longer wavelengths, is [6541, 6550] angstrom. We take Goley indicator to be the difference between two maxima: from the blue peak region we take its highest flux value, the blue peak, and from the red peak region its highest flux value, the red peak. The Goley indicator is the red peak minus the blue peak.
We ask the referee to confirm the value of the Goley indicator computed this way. 0.26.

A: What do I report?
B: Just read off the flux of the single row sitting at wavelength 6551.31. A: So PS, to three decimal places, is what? 8.897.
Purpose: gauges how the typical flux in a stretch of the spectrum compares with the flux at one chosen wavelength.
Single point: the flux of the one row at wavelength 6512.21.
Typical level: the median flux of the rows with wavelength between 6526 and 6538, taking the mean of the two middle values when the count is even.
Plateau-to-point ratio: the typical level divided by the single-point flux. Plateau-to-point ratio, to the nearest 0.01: 0.98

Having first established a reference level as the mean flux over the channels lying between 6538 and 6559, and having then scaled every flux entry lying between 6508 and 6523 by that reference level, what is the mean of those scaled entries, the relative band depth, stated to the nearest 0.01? 1.02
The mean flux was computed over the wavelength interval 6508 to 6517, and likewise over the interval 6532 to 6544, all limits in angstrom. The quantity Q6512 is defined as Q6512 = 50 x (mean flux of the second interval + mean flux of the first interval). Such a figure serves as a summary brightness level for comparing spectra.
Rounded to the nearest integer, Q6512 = 921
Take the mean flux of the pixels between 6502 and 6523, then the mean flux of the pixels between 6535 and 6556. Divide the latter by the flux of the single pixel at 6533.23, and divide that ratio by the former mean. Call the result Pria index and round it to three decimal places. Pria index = 0.110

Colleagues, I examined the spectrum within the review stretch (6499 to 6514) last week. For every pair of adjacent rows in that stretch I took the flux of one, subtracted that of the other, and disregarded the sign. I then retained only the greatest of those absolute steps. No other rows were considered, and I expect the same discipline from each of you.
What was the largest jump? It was 0.37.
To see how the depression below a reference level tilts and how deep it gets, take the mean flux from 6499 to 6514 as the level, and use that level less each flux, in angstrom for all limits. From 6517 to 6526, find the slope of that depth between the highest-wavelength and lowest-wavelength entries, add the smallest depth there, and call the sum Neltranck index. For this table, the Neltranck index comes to -0.13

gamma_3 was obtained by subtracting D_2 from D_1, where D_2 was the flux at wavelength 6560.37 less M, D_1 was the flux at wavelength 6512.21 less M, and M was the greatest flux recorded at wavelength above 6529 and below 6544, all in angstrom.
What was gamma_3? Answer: 1.2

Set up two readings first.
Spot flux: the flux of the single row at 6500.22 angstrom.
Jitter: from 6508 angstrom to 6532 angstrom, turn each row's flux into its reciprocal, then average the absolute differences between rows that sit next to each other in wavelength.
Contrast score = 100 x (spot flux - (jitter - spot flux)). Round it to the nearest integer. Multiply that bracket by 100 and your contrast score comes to 1698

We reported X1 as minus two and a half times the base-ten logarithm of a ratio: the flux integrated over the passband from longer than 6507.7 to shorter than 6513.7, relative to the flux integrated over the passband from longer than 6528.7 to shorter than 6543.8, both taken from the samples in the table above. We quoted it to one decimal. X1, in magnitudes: 1.0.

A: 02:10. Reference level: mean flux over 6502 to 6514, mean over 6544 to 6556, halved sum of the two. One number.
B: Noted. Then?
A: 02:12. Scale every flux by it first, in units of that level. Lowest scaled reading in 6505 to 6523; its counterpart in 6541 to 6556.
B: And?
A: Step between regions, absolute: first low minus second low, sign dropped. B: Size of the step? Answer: 0.058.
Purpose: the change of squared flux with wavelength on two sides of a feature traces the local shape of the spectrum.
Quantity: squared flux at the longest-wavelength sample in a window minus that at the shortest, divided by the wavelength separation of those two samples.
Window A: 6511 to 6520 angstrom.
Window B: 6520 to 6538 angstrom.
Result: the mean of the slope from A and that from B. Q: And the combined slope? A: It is -0.2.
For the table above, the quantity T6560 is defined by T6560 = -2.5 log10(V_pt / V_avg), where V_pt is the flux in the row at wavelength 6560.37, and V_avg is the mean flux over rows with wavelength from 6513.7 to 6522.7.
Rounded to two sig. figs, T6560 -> 0.13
